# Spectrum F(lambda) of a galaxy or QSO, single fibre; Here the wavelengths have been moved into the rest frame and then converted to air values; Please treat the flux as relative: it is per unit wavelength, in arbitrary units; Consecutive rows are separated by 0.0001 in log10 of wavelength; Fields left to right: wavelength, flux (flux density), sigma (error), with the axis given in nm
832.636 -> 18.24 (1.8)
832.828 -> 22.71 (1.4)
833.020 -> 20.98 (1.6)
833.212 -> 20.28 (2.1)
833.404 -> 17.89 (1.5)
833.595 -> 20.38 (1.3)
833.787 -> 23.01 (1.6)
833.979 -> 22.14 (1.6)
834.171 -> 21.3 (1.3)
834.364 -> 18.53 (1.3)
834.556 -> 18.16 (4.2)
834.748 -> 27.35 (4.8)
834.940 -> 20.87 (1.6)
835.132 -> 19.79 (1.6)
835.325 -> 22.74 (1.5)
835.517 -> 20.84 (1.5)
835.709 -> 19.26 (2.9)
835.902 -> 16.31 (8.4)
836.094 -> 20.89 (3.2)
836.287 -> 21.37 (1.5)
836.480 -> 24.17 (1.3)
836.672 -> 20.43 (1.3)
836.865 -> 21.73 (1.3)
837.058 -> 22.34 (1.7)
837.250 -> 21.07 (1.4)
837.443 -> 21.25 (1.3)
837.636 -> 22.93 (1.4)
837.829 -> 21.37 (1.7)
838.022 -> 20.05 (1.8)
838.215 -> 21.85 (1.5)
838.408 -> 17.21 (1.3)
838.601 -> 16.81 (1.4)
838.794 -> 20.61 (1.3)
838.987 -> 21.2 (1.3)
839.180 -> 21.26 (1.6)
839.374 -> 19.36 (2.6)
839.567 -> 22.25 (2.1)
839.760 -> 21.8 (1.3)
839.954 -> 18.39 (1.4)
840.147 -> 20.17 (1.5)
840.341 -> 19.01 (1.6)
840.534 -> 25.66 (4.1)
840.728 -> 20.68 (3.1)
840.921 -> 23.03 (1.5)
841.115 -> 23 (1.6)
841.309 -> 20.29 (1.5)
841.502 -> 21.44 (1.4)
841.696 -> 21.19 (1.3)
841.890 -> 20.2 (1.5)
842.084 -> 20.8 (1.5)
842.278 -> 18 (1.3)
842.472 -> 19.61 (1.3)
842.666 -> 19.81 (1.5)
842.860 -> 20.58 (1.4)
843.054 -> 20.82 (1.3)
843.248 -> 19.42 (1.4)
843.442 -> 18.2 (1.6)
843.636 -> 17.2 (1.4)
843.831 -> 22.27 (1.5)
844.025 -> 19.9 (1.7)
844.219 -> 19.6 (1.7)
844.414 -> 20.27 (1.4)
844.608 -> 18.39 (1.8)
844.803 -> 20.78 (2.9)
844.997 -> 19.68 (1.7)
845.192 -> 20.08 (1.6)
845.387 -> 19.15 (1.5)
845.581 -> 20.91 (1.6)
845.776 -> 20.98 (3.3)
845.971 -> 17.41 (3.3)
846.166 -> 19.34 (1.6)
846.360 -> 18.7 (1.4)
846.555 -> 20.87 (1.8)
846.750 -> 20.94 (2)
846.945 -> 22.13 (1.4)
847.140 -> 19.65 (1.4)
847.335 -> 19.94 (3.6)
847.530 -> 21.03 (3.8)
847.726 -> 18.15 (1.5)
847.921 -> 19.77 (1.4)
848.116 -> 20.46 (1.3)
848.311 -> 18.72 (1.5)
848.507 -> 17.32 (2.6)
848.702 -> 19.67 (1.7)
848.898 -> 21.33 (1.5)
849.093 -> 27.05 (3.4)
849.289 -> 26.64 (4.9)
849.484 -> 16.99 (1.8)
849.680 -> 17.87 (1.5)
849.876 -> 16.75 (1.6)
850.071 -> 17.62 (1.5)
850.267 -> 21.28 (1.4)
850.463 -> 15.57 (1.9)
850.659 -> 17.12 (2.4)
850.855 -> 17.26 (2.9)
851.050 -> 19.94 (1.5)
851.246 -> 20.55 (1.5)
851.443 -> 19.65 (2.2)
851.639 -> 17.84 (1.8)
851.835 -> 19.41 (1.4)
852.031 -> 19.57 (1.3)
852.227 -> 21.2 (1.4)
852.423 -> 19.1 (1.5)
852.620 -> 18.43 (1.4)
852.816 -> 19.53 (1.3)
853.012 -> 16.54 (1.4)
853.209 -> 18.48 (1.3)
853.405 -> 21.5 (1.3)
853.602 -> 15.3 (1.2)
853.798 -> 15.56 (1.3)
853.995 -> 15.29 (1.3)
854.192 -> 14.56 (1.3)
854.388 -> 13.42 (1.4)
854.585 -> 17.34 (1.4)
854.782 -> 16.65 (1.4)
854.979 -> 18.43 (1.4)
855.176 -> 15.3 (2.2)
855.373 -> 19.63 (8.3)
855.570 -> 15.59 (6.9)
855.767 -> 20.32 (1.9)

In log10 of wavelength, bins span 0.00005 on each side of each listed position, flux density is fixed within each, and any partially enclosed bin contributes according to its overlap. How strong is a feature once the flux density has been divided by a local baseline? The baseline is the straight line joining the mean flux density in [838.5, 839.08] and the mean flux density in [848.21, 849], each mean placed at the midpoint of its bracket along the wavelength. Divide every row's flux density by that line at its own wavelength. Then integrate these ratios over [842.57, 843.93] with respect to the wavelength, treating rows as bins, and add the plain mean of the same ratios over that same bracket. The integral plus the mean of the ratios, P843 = 2.40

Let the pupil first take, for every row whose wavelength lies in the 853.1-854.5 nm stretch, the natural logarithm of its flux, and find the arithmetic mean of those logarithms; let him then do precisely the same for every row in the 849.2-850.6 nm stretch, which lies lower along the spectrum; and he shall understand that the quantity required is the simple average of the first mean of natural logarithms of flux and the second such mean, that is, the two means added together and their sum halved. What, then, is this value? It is 2.85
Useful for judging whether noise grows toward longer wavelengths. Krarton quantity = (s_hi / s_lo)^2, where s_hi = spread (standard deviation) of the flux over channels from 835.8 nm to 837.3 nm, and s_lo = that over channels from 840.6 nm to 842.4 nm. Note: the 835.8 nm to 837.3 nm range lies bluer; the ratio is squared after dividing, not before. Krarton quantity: 2.1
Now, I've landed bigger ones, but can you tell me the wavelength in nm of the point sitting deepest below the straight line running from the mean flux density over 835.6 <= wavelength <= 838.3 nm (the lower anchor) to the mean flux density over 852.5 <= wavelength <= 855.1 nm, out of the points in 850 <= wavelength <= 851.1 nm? 850.463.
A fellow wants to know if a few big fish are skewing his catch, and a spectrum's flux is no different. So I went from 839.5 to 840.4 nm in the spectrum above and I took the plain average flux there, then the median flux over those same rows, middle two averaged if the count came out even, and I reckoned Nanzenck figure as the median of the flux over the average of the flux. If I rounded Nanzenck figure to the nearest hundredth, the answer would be 0.99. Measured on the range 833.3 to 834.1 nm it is 1.02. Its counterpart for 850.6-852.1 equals 1.03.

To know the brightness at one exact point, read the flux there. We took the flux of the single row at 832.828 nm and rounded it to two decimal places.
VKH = 22.71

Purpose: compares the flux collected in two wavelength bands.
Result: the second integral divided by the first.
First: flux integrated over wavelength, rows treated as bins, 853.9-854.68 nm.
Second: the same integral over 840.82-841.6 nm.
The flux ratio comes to 1.4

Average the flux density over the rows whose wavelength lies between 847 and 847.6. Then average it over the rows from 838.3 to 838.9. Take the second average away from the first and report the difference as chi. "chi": 2.0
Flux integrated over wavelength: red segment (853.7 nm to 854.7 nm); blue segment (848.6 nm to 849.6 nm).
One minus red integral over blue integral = 0.31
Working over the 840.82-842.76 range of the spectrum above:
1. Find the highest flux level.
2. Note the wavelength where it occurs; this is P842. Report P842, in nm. 840.921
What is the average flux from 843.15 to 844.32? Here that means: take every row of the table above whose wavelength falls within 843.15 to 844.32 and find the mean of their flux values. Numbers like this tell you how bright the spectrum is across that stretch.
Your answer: 19.4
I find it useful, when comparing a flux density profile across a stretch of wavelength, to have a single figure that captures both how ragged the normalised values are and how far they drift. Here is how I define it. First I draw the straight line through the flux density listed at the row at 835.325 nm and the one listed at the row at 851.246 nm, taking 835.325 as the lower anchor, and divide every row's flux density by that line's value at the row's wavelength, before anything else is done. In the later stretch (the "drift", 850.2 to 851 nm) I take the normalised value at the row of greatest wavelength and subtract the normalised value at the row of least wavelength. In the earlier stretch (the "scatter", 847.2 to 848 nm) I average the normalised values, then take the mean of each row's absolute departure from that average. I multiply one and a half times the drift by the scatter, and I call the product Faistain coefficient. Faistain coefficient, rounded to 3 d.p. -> -0.011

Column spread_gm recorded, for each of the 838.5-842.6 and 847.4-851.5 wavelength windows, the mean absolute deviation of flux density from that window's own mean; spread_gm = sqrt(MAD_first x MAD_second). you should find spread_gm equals 1.7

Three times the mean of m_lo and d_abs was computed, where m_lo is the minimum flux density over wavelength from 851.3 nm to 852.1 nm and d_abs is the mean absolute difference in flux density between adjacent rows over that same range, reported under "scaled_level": 28.5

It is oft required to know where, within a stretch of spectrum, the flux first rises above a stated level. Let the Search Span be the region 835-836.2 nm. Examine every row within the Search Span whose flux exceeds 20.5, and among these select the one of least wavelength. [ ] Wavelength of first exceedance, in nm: 835.325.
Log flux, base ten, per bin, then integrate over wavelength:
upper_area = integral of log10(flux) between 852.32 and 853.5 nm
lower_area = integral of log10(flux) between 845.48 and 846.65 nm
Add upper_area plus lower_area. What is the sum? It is 3.02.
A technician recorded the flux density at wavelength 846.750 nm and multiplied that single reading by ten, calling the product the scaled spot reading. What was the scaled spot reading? 209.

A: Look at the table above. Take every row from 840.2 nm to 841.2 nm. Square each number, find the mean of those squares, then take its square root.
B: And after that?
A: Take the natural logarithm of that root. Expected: 3.11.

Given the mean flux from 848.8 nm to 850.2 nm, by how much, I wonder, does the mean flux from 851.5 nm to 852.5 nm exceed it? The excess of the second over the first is -1.2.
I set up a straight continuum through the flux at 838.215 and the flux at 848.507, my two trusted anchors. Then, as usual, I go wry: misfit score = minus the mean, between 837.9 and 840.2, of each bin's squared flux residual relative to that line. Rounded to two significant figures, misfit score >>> -5.2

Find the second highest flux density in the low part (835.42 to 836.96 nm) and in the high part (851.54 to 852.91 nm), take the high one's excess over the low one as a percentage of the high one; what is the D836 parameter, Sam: -11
